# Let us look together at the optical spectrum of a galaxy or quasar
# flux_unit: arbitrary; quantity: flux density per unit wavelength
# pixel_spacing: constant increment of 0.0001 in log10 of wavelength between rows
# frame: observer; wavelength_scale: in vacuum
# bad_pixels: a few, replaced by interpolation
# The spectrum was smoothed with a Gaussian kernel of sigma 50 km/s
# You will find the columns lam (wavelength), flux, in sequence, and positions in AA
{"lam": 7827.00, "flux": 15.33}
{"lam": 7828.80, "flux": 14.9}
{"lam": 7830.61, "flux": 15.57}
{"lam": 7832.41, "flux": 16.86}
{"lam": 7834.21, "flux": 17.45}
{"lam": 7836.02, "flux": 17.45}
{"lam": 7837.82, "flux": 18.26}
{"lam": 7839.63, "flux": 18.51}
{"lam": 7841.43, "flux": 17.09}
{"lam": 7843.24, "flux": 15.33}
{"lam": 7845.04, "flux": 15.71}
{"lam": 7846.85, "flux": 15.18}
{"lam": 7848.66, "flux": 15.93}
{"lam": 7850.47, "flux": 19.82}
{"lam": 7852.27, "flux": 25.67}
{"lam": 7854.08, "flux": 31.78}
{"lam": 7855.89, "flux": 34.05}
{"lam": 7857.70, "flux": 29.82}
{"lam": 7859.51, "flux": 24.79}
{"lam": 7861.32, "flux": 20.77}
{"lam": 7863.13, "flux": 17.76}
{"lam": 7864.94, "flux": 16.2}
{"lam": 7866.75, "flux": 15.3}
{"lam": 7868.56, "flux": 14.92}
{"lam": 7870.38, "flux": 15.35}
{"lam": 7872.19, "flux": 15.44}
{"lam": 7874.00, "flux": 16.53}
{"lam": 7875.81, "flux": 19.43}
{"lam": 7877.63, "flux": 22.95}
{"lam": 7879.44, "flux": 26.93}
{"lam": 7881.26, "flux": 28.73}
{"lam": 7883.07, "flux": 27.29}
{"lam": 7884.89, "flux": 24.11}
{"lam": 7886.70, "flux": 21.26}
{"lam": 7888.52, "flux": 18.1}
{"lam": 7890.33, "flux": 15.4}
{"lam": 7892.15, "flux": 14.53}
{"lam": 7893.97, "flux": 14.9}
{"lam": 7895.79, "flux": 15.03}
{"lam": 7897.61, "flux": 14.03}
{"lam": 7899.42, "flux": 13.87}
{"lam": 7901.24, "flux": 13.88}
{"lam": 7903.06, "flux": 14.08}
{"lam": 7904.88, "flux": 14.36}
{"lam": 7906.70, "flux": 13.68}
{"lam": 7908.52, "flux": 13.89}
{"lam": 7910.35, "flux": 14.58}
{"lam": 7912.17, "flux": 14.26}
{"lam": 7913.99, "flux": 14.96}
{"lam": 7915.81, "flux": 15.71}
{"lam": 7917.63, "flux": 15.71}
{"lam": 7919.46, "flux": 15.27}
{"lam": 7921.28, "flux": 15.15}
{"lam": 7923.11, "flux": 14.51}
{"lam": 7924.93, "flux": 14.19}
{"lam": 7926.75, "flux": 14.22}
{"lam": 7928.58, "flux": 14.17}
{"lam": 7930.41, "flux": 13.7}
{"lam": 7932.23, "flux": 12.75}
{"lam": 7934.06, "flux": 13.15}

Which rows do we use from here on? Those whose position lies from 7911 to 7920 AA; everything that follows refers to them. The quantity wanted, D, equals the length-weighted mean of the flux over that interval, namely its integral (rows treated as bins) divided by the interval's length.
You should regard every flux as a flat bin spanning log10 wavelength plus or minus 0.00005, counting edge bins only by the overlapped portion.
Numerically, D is 15.2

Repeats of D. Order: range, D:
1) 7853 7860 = 30.3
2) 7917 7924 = 15.1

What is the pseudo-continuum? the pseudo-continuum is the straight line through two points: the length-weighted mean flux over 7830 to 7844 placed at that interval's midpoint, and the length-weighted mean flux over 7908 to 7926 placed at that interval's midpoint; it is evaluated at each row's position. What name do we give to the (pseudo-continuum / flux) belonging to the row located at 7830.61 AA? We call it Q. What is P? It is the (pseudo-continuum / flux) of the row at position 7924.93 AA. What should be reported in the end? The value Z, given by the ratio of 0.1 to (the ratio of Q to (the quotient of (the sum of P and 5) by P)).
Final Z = 0.5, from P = 1.0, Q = 1.11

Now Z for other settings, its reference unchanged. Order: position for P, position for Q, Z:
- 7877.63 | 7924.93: 0.8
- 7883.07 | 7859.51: 1.4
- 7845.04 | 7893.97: 0.5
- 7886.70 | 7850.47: 0.9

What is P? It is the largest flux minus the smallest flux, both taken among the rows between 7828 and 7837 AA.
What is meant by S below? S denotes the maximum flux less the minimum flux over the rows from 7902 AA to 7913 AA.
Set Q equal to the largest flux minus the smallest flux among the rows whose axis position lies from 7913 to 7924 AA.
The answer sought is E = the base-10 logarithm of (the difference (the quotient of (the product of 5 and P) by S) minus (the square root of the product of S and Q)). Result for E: 1.12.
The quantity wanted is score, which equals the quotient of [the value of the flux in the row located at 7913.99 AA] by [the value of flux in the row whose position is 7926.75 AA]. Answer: 1.05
